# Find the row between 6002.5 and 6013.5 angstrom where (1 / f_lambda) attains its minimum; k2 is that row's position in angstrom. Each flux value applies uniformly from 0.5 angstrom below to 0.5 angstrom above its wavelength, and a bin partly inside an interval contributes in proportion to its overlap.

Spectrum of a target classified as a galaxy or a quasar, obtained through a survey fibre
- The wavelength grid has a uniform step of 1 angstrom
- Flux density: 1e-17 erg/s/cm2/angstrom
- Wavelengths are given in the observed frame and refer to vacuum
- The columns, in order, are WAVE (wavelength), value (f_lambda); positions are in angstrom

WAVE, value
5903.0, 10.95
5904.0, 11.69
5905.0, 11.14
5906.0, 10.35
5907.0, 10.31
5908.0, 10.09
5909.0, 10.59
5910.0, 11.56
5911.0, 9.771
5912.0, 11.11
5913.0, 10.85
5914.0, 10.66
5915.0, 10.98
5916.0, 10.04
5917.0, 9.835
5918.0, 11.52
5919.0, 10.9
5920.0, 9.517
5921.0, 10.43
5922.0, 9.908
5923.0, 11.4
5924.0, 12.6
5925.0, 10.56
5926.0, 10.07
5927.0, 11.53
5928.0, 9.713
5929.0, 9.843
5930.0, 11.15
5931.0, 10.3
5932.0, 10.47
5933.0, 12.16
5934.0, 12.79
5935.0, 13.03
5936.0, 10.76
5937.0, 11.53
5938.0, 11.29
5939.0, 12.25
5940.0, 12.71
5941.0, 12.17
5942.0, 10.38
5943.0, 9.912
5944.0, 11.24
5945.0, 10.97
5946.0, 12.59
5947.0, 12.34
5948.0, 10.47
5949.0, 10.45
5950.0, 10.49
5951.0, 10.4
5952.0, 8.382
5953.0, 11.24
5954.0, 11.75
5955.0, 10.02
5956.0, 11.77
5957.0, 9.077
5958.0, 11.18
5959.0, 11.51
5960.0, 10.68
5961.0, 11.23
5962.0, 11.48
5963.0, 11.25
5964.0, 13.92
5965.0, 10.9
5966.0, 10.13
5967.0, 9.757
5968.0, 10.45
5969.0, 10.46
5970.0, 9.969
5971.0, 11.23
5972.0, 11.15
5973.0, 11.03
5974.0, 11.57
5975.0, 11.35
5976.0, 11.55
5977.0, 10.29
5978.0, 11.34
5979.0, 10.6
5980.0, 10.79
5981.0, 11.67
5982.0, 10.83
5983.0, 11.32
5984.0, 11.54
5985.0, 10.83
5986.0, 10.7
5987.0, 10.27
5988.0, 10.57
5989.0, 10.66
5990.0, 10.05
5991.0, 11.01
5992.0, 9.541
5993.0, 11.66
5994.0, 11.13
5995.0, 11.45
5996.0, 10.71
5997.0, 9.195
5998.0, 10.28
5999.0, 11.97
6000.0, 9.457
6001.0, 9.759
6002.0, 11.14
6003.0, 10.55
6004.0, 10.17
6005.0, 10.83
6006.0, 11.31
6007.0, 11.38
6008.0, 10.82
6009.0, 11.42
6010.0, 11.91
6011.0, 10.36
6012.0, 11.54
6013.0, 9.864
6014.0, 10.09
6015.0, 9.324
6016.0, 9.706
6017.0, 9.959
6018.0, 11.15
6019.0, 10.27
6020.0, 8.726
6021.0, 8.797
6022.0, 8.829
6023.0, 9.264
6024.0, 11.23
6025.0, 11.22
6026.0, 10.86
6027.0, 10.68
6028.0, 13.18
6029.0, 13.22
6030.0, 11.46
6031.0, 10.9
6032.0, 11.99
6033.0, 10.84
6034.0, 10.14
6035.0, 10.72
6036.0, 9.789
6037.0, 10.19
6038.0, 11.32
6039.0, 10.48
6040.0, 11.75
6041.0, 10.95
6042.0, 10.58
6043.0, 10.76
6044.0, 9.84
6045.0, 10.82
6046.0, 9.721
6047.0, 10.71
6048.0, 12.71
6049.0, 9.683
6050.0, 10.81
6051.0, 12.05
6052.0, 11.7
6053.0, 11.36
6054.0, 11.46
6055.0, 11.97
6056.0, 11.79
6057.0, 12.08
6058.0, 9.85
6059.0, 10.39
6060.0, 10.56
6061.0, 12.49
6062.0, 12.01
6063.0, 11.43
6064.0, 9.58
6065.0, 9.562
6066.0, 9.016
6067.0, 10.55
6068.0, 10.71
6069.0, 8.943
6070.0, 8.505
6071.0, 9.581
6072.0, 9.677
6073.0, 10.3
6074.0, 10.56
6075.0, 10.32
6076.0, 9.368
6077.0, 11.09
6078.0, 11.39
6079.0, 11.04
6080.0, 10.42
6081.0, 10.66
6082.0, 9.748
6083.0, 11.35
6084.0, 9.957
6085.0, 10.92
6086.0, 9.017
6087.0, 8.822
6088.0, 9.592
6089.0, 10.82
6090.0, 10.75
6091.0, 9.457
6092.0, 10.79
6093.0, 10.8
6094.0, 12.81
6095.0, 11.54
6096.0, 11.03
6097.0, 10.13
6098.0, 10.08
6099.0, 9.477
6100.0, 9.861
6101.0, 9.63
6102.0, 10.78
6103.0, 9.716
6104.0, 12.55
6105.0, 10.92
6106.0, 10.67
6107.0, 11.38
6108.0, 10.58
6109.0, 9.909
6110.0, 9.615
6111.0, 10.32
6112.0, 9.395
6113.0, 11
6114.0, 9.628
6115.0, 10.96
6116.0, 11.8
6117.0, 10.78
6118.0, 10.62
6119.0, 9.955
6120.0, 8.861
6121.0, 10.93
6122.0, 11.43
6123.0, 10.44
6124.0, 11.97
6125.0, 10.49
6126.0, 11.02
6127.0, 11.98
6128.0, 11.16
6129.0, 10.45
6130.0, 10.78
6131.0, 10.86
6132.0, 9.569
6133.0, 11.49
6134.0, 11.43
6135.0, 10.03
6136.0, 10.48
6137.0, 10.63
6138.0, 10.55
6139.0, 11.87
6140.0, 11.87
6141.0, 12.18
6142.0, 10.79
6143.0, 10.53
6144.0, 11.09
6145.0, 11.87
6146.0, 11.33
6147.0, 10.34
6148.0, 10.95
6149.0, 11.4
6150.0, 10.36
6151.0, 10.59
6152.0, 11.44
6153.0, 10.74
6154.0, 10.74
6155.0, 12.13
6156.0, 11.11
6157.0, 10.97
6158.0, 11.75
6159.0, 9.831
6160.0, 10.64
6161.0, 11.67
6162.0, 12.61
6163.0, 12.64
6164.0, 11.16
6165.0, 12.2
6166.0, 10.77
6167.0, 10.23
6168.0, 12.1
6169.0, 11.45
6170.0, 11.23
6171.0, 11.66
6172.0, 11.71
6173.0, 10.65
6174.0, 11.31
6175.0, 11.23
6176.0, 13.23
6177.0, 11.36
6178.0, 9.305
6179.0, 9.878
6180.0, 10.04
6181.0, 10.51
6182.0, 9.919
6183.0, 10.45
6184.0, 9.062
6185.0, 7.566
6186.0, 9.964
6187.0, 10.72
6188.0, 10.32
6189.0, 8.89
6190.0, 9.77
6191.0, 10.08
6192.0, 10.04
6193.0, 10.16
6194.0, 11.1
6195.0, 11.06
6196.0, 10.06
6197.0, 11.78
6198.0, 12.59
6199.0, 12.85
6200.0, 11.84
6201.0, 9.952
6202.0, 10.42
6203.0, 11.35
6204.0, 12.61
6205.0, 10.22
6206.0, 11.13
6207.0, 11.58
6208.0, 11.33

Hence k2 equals 6010.0 angstrom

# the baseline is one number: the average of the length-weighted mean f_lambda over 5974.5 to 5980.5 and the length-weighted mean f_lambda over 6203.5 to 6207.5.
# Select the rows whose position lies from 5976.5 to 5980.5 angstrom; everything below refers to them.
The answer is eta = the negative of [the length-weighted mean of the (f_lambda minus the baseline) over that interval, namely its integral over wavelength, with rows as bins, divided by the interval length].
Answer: 0.4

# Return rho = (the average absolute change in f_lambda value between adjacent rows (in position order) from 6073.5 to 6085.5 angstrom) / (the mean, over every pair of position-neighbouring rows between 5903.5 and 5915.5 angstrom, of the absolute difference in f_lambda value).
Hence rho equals 1.3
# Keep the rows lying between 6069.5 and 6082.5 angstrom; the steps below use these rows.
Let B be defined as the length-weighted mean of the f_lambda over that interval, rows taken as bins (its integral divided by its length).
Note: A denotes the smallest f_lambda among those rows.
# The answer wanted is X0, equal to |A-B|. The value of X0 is 1.70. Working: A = 8.505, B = 10.2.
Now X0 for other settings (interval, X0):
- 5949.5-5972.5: 2.42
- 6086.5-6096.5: 1.82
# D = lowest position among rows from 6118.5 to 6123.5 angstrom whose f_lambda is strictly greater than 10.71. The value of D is 6121.0 angstrom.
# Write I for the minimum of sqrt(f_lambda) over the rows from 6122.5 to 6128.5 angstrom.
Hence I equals 3.23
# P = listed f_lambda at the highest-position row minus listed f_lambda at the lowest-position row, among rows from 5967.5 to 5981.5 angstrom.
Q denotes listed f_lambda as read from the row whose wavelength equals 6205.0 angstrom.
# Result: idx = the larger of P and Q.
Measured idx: 10.2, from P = 1.2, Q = 10.22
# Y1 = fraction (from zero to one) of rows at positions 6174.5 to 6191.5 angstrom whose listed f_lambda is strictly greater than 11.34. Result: 0.12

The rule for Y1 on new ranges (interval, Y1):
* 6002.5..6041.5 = 0.23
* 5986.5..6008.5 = 0.18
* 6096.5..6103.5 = 0.00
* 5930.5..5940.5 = 0.60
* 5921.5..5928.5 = 0.43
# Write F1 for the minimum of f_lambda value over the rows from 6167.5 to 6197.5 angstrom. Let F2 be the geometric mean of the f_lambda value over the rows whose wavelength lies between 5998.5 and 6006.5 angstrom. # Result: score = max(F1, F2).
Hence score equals 10.6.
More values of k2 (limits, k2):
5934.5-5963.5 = 5935.0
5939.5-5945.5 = 5940.0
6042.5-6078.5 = 6048.0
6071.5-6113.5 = 6094.0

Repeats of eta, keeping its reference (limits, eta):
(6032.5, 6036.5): 0.8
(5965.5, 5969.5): 1.0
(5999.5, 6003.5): 1.0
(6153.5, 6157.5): -0.1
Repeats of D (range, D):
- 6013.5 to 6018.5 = 6018.0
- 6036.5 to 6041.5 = 6038.0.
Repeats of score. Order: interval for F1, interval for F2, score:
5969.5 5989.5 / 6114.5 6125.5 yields 10.7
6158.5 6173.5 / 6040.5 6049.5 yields 10.6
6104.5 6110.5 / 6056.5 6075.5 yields 10.3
